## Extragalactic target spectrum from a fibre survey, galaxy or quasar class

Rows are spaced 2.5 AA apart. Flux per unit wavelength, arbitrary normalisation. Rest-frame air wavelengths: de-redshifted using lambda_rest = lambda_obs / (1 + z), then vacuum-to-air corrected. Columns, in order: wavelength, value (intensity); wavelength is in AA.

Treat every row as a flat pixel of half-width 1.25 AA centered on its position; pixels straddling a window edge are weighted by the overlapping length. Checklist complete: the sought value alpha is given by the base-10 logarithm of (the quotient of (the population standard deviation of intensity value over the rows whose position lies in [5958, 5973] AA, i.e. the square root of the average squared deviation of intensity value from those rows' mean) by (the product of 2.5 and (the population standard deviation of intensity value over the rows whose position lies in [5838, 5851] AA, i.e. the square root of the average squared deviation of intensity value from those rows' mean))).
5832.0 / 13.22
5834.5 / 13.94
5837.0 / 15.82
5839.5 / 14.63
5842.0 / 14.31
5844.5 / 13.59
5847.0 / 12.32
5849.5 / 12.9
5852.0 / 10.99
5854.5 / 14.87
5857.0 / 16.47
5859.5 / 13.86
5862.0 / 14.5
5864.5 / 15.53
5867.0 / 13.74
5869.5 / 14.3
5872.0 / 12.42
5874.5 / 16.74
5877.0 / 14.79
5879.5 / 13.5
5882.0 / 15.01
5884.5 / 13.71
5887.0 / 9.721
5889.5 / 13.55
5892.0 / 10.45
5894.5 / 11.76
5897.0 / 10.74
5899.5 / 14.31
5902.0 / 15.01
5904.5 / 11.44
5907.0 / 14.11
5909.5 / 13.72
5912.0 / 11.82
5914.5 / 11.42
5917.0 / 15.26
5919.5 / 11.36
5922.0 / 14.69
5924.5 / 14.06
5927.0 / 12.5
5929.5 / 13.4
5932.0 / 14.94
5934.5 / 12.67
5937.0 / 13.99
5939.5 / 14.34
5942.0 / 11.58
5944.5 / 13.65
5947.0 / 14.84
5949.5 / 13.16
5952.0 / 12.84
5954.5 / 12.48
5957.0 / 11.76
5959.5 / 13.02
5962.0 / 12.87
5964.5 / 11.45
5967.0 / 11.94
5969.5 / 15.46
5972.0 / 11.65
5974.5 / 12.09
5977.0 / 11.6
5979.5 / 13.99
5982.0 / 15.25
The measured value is -0.20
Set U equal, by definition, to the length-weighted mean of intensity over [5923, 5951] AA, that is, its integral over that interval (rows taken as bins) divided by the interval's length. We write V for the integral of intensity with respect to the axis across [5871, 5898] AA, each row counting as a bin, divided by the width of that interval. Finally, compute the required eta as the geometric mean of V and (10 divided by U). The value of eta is 3.09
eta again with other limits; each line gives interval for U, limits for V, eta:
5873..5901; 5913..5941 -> 3.20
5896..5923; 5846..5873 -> 3.25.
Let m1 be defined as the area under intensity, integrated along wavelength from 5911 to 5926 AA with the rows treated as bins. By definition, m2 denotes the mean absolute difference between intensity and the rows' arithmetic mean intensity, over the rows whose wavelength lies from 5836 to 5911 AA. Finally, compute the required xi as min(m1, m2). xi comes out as 1.34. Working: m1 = 197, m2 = 1.34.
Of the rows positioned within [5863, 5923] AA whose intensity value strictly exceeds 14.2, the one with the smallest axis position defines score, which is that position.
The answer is 5864.5 AA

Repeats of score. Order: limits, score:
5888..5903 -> 5899.5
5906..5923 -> 5917.0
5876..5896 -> 5877.0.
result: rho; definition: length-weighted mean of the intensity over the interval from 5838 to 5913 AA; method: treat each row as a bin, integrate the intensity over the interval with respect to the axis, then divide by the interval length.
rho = 13.5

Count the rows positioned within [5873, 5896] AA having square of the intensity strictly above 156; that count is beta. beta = 6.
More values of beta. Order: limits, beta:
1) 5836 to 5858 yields 7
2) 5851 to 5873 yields 7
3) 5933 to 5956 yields 7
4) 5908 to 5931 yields 6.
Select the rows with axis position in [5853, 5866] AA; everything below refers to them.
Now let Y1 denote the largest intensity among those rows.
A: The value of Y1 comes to 16.47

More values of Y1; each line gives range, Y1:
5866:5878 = 16.74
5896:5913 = 15.01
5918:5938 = 14.94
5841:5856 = 14.87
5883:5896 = 13.71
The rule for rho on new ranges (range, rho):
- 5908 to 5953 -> 13.4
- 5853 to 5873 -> 14.4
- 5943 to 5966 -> 12.9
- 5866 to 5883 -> 14.4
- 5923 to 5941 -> 13.7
